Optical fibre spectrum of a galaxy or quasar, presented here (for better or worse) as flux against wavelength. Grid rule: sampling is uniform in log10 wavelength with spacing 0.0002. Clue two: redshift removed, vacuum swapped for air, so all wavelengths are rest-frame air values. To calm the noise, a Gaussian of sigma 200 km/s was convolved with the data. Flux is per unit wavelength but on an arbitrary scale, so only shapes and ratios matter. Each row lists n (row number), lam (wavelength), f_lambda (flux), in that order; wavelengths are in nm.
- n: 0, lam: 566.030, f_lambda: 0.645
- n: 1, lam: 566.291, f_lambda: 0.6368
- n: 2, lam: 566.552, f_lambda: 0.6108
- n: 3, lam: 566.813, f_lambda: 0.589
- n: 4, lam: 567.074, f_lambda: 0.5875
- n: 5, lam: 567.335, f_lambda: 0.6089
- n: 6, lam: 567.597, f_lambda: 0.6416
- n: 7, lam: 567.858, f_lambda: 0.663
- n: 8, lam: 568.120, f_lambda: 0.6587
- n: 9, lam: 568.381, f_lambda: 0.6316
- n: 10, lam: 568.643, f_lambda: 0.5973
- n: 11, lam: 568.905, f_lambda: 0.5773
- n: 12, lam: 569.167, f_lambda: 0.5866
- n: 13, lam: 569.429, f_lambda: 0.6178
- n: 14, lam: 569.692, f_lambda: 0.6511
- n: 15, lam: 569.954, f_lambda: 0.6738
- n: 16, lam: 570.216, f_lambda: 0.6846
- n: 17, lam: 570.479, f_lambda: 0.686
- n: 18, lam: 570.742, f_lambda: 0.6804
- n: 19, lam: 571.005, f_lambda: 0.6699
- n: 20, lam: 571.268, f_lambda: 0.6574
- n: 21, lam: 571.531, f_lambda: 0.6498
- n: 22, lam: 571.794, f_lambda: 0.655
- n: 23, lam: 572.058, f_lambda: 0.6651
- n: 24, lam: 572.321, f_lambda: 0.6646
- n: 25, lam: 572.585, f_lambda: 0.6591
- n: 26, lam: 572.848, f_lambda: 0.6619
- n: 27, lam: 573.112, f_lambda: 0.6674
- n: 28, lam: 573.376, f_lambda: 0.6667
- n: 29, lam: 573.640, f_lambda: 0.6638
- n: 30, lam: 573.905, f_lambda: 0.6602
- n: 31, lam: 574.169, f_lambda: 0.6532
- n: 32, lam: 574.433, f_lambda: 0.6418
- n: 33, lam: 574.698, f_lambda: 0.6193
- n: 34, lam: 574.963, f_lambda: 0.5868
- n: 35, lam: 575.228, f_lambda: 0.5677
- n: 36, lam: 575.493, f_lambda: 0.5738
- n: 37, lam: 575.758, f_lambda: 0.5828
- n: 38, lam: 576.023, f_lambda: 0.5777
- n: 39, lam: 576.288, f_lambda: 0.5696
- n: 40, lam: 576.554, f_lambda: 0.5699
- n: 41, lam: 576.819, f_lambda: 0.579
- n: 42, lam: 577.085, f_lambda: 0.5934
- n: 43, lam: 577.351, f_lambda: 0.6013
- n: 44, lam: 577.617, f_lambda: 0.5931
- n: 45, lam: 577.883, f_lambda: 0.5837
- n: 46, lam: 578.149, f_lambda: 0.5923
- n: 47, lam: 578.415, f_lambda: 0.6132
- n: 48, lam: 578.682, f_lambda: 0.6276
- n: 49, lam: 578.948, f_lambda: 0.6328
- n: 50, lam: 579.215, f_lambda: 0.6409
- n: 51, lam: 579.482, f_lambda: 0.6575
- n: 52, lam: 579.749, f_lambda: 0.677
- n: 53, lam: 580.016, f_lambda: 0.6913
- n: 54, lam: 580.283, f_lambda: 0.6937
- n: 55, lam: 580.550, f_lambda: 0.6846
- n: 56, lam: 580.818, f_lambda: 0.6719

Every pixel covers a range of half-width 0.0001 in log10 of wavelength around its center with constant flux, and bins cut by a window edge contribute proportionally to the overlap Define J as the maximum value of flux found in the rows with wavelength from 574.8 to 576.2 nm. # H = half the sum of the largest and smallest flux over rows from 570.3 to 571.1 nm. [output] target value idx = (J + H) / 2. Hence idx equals 0.632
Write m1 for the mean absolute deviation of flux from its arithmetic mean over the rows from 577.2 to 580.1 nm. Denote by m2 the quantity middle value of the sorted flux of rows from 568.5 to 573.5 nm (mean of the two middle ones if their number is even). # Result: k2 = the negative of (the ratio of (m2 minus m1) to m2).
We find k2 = -0.96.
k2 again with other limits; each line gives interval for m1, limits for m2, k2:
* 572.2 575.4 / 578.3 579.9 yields -0.96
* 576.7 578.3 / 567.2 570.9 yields -0.99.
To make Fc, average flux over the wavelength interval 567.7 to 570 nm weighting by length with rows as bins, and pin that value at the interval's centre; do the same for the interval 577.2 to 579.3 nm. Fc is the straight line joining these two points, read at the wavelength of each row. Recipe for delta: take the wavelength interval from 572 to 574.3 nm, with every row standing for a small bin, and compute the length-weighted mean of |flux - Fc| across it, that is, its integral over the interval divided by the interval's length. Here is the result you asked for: 0.0432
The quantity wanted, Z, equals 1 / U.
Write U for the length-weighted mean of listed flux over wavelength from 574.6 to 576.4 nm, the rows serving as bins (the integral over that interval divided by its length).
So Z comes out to 1.72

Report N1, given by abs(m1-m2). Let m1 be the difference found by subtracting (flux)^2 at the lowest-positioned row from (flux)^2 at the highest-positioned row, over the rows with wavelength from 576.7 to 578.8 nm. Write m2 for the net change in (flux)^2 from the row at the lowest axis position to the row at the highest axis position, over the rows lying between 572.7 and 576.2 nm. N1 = 0.16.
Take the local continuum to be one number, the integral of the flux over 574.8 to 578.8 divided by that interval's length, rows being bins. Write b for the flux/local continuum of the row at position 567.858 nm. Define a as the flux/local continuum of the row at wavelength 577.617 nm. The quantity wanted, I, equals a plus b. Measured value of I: 2.14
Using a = 1.01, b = 1.13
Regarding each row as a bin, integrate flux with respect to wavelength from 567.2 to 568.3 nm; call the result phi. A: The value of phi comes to 0.71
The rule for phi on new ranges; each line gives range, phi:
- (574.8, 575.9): 0.64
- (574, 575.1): 0.69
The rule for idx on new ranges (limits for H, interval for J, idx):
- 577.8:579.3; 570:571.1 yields 0.649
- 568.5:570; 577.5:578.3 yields 0.609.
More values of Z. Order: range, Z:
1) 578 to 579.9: 1.58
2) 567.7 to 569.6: 1.61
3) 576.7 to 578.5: 1.69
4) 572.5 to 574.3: 1.51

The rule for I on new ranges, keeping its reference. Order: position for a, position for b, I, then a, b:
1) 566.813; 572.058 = 2.13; 1.00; 1.13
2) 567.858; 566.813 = 2.13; 1.13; 1.00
